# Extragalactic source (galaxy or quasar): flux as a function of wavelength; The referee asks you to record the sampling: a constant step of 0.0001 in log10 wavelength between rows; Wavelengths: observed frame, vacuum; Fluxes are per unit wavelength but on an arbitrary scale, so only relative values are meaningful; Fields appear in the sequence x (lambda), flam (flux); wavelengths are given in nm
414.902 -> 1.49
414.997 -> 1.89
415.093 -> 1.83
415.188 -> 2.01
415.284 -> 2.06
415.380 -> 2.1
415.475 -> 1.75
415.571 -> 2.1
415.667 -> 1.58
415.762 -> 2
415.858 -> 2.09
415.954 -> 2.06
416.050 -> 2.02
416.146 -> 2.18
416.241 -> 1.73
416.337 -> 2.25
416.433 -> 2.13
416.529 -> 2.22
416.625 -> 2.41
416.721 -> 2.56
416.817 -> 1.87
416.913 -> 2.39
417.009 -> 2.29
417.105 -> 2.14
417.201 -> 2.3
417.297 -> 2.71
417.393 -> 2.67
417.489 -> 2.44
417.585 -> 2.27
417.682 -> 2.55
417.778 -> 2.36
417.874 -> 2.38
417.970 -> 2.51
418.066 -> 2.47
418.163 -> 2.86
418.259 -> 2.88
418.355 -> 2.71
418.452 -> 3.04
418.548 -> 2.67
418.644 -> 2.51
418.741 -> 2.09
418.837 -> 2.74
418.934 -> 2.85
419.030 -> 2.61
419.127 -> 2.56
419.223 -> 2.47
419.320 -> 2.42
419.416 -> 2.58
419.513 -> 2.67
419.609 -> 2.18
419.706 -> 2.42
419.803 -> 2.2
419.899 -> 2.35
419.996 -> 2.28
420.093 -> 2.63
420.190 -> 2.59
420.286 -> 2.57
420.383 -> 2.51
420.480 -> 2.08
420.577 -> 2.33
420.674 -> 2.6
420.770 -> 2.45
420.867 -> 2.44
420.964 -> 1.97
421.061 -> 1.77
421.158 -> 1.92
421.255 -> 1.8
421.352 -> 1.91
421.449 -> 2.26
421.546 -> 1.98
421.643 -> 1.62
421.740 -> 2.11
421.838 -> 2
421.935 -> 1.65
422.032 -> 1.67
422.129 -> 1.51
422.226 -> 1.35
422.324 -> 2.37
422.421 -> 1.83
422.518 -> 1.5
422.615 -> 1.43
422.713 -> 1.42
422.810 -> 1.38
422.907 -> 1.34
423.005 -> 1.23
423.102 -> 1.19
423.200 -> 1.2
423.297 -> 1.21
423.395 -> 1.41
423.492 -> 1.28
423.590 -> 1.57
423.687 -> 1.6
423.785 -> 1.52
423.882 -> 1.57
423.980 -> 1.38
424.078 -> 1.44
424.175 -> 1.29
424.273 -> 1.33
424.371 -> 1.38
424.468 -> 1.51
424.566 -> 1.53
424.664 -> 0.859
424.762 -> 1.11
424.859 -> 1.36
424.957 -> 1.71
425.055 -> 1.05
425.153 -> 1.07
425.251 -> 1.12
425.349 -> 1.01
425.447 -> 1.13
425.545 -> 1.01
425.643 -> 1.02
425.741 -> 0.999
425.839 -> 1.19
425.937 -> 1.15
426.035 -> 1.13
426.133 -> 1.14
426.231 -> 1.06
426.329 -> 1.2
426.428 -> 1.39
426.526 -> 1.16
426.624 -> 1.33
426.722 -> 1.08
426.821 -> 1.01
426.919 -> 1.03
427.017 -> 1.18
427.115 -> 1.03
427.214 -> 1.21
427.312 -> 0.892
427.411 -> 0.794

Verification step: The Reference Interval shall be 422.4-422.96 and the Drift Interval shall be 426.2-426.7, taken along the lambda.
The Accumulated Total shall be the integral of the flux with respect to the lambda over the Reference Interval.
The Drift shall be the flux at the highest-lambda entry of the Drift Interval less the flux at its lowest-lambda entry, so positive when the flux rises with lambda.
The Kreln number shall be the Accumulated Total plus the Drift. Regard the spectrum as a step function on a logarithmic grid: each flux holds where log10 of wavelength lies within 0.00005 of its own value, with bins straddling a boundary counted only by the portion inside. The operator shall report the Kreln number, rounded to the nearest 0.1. 1.1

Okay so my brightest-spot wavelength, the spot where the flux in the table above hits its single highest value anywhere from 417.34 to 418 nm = 417.393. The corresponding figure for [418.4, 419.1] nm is 418.452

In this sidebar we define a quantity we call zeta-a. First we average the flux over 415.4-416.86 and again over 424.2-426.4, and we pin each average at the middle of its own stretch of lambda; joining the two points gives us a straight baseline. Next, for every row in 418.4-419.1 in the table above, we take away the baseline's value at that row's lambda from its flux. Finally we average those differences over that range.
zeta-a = 0.8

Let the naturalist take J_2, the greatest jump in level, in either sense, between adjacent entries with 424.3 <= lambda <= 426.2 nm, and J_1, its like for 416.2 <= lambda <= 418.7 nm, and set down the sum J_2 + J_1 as 1.36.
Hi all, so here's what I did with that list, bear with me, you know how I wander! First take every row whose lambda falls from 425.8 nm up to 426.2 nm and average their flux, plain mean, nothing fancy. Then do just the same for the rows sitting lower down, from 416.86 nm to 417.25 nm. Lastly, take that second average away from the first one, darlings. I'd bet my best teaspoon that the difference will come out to -1.13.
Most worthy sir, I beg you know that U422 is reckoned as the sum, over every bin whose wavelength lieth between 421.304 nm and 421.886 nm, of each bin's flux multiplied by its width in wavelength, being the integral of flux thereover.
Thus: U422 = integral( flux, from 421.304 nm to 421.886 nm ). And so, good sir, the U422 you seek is 1.15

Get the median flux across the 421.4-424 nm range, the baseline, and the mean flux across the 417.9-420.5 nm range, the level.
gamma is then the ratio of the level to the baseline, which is 1.7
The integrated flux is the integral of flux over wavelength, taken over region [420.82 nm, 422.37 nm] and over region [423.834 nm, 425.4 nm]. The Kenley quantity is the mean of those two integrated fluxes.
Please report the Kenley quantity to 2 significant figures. 2.5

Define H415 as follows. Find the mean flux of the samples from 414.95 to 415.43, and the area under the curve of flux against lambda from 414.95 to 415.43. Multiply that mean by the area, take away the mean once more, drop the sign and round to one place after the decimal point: 0.1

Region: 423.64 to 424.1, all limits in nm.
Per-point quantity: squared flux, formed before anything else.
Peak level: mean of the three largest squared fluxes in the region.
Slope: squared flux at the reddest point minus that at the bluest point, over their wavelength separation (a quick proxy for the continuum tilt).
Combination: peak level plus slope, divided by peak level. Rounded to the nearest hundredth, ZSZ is 0.49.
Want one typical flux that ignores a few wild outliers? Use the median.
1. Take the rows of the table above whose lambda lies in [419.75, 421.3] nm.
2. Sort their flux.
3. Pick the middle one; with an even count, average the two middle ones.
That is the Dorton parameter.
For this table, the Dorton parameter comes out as 2.34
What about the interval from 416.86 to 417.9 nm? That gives 2.38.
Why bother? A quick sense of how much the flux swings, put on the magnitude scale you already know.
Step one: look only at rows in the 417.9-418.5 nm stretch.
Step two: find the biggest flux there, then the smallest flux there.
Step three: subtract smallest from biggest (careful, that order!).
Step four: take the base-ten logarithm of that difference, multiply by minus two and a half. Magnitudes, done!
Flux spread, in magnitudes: 0.6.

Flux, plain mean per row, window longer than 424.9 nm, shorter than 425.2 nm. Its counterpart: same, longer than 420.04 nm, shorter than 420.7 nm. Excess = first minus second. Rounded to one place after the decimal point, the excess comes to -1.2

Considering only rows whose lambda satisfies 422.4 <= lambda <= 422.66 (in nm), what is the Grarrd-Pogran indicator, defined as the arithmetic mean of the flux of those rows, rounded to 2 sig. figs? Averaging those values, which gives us 1.6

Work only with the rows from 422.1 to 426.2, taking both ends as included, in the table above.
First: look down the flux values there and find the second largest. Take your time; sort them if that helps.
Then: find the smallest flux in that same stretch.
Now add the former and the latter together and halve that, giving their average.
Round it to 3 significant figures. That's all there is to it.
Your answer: 1.34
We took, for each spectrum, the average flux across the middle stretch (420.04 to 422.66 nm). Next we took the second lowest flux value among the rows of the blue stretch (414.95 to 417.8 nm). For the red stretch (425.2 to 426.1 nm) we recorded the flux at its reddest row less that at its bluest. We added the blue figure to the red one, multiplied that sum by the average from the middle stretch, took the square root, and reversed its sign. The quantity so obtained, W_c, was -1.88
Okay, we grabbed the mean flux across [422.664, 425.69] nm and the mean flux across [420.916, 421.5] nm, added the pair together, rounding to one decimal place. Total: 3.2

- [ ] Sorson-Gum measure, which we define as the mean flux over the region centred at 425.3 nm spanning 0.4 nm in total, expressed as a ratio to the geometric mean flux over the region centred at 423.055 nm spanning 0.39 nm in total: 0.87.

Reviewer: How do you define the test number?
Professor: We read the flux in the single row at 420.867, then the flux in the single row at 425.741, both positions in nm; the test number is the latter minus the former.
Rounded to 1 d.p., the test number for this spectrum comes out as -1.4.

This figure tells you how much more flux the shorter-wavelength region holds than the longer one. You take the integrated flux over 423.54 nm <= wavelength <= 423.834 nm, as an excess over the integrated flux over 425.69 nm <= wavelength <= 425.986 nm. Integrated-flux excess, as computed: 0.13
